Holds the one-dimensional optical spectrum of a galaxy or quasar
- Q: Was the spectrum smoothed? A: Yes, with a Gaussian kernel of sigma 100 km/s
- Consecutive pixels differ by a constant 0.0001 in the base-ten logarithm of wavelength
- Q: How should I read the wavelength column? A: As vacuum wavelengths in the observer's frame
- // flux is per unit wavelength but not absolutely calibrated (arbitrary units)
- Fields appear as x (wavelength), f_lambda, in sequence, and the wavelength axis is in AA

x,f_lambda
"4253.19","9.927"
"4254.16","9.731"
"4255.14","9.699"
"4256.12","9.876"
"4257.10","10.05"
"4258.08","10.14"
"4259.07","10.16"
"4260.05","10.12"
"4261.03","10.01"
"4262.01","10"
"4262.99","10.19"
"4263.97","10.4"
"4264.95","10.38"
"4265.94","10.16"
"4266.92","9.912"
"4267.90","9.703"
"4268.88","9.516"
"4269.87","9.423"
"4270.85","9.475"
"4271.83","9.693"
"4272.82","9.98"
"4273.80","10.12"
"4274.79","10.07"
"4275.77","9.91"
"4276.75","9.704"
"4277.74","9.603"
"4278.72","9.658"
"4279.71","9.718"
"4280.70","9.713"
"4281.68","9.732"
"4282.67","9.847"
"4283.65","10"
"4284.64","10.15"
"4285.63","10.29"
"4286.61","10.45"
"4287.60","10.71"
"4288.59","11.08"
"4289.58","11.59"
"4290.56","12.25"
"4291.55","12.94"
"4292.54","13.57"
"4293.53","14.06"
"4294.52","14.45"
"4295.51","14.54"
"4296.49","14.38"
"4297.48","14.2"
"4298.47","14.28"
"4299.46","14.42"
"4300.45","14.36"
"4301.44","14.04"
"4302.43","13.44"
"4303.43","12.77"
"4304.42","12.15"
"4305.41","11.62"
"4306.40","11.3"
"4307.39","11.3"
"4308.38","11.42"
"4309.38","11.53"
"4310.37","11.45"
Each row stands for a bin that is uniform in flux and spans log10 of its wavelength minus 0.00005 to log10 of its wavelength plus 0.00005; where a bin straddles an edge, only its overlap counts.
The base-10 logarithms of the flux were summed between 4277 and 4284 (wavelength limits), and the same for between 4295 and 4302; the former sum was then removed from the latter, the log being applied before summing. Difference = 1.2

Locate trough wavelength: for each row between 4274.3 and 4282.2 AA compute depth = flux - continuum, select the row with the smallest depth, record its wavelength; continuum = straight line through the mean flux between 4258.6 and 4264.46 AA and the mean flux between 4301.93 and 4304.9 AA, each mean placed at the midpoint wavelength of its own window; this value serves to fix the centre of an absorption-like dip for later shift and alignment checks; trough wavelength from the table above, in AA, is 4281.68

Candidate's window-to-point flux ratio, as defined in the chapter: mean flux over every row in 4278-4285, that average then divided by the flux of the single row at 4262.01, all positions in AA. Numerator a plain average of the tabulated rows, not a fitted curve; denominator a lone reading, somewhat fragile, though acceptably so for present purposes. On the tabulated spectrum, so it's 0.98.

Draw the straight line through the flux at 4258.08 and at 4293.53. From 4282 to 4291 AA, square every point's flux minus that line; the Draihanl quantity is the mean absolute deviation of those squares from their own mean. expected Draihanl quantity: 1.9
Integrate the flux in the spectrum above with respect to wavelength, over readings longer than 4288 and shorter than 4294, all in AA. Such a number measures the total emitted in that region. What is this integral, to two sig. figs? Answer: 75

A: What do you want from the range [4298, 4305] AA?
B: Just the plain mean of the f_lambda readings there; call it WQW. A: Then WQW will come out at 13.6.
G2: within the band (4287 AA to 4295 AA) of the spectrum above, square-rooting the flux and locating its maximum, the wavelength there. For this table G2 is 4294.52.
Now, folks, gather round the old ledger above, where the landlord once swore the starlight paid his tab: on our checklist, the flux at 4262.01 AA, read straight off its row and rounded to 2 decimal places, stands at 10.00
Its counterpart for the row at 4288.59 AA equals 11.08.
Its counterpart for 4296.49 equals 14.38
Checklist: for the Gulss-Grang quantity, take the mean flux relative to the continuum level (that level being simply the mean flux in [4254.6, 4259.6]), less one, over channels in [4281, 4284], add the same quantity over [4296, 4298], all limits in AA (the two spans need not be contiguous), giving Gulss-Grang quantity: 0.42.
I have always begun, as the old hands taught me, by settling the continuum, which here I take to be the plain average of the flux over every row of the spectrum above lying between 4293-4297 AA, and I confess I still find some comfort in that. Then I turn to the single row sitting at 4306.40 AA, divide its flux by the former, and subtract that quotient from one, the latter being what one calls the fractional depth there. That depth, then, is 0.21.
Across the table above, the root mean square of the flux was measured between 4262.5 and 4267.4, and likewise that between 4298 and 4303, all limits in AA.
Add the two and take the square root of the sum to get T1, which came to 4.9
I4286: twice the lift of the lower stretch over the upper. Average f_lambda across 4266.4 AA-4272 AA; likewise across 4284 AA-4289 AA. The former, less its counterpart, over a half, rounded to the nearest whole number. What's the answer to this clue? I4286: -2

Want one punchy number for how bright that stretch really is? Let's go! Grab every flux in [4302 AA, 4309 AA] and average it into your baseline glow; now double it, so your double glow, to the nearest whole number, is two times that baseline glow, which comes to 24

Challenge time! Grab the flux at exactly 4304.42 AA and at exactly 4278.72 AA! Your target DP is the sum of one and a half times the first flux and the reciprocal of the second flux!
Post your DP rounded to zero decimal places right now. 18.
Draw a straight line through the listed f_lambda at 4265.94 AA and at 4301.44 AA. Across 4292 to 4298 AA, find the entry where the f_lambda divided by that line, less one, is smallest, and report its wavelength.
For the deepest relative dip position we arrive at 4292.54 AA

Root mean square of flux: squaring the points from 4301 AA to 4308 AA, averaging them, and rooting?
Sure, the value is 12.4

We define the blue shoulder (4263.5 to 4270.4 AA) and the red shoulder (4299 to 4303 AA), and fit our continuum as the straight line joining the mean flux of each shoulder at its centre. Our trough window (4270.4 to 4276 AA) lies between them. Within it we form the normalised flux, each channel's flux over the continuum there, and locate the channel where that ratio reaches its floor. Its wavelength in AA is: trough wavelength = 4275.77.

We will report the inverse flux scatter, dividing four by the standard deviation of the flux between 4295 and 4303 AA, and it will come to 12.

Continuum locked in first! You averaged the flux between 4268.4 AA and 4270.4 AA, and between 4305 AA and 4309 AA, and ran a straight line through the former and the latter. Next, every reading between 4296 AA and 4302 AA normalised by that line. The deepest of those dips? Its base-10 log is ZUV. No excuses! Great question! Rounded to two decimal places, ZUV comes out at 0.10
